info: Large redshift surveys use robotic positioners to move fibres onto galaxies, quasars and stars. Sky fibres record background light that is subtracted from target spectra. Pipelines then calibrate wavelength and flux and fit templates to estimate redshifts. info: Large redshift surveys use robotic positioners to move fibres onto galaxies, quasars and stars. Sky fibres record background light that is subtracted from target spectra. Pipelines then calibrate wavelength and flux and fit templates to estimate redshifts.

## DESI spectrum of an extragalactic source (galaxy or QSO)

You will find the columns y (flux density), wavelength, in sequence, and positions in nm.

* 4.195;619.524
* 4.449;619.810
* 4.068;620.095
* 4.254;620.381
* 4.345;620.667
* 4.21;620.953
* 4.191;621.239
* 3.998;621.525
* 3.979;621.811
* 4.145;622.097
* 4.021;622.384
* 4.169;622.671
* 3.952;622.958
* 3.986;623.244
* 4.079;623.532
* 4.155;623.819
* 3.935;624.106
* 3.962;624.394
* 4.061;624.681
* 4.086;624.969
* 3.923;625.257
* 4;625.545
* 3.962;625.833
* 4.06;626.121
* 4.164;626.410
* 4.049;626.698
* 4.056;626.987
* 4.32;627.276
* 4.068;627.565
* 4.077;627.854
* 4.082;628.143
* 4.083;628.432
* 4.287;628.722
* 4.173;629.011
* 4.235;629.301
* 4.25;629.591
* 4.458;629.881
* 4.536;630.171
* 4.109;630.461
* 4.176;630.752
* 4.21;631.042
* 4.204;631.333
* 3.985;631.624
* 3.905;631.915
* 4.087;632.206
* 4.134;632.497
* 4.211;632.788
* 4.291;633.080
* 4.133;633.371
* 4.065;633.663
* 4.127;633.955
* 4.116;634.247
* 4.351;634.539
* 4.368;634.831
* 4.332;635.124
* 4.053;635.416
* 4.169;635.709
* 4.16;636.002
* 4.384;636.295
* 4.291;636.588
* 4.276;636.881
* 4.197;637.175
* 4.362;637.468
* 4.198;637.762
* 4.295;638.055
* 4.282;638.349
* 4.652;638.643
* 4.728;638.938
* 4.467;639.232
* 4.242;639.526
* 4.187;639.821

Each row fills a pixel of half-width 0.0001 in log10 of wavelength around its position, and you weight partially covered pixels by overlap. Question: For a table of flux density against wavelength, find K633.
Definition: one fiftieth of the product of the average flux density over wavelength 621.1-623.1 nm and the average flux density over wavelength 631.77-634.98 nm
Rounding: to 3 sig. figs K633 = 0.338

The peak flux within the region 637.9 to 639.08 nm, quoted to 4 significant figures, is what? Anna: 4.728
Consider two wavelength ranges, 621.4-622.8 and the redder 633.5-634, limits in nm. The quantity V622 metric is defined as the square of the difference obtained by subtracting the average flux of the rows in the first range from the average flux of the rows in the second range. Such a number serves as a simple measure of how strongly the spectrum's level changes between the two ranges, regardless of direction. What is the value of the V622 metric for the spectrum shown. 0.00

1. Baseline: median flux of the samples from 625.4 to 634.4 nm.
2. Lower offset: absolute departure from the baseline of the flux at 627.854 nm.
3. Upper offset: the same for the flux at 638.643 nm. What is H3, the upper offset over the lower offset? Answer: 10.5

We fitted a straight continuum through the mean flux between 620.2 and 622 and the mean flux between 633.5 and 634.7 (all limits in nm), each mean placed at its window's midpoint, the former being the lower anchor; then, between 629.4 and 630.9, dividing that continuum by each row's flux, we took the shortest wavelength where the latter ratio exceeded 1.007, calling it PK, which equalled 630.461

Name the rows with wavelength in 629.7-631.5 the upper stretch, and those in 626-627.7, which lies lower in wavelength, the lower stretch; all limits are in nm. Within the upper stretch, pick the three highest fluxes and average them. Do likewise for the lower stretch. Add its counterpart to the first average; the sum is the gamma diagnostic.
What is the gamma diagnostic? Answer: 8.59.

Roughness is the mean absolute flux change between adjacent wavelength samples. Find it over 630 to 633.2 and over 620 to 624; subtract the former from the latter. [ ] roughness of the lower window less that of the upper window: -0.01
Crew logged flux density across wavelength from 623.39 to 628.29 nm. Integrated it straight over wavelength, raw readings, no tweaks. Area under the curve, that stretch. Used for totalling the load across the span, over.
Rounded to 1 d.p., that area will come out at 19.9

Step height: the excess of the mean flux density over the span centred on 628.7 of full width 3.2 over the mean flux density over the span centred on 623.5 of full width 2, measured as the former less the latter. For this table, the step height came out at 0.20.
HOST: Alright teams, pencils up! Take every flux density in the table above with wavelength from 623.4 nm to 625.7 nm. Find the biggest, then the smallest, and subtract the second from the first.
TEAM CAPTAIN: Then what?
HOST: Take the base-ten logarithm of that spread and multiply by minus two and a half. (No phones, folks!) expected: 1.6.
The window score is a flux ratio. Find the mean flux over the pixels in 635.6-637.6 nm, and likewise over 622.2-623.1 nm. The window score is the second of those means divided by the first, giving 0.949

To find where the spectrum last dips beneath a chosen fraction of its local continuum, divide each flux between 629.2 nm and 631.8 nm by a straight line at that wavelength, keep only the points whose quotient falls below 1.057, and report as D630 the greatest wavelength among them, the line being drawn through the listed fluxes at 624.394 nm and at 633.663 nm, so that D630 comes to 631.624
